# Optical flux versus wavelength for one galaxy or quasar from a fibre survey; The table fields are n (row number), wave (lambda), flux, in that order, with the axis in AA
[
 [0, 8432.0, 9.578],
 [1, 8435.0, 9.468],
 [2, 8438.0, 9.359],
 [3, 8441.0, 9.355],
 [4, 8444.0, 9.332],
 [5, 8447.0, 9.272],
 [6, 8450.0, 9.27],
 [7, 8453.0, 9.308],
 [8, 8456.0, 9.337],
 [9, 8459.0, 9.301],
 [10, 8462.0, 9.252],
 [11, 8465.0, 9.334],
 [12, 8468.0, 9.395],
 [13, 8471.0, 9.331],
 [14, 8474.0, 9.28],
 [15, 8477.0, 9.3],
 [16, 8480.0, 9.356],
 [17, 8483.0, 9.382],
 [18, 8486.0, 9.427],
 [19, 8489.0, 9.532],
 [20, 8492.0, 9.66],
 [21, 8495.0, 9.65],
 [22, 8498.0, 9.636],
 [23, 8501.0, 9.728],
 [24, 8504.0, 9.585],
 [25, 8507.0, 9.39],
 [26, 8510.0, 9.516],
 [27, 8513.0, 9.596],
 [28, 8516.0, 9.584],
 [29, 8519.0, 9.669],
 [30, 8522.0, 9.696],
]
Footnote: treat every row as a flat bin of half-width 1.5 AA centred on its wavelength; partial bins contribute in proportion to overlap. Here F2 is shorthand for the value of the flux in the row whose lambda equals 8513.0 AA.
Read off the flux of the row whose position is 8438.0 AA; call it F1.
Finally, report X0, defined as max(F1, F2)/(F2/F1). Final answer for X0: 9.36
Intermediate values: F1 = 9.359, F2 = 9.596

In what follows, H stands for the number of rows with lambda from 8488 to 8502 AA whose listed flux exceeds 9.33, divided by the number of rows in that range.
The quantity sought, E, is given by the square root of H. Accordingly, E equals 1.00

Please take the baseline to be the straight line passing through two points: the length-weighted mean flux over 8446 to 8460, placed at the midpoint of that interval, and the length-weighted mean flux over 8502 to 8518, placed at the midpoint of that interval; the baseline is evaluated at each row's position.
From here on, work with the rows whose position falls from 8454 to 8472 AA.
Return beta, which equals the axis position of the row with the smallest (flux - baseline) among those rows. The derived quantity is 8462.0 AA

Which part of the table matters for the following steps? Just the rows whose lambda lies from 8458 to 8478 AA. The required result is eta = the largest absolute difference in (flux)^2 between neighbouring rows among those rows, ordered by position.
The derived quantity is 1.5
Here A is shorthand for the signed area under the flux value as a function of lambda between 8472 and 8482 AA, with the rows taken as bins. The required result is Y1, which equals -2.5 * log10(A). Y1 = -4.92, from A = 93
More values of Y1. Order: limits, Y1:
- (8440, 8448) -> -4.68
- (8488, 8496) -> -4.72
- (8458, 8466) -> -4.68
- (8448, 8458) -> -4.92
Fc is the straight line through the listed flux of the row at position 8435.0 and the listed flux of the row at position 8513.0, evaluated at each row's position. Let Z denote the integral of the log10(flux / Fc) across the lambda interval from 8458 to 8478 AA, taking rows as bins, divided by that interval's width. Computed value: -0.0096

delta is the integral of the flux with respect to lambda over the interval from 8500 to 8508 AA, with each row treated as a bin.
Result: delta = 77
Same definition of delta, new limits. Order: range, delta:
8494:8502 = 77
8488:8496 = 77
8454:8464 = 93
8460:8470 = 93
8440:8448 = 75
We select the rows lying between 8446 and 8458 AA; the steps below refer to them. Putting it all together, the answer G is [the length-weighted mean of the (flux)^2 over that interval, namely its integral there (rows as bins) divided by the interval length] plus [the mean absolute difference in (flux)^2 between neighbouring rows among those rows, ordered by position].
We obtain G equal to 87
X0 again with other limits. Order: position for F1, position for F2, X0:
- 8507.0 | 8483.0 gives 9.40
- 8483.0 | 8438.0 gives 9.41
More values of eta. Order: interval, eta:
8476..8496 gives 2.5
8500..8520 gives 3.7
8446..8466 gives 1.5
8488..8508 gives 3.7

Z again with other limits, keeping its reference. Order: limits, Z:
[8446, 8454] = -0.0097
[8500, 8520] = -0.0007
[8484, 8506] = 0.0012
